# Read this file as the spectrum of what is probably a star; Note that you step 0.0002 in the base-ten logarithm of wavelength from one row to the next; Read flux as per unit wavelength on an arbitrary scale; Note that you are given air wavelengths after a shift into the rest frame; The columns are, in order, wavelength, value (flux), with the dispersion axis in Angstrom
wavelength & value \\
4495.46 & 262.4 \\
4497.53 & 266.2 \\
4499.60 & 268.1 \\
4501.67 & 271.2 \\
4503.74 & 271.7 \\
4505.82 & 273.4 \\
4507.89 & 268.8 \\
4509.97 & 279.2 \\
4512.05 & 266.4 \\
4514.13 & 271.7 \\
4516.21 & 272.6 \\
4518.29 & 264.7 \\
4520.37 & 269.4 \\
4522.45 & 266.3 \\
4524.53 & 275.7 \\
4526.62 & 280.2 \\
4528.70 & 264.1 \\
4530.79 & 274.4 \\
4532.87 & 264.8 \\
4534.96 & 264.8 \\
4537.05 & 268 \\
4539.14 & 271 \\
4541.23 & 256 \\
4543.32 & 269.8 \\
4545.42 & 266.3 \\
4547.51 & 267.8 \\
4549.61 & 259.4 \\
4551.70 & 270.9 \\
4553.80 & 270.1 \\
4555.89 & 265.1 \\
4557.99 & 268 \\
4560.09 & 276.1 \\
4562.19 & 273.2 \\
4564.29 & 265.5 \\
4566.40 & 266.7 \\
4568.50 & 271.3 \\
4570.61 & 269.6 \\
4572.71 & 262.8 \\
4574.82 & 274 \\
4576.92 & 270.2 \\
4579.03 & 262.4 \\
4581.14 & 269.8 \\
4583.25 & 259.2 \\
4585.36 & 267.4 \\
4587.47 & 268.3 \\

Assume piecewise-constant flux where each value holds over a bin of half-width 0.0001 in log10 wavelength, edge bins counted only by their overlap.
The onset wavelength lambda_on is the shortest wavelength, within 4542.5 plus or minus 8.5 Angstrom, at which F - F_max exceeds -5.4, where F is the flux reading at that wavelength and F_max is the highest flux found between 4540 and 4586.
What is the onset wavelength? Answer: 4539.14 Angstrom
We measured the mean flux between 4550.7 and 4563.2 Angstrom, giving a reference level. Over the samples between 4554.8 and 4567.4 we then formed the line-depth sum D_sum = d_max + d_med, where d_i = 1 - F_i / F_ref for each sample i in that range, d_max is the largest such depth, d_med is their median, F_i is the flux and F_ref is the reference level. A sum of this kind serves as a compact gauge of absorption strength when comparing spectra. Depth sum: 0.032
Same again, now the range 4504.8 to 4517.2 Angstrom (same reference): 0.010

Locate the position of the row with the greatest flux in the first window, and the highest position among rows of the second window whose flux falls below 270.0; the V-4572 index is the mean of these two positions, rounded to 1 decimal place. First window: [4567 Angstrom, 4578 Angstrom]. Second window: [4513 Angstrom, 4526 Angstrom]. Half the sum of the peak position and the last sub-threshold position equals 4548.6 Angstrom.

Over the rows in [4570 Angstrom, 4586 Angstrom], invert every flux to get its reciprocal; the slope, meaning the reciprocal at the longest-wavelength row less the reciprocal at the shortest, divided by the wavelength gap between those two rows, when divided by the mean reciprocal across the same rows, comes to 0.001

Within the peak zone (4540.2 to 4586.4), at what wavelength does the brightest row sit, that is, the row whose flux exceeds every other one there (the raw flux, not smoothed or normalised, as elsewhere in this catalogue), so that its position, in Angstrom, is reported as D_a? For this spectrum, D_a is 4560.09 Angstrom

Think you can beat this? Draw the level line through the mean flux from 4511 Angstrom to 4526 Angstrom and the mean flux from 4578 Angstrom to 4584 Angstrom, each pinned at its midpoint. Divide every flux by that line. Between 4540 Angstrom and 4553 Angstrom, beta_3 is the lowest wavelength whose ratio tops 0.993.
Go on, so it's 4543.32 Angstrom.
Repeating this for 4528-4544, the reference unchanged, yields 4530.79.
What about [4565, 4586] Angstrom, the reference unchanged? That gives 4566.40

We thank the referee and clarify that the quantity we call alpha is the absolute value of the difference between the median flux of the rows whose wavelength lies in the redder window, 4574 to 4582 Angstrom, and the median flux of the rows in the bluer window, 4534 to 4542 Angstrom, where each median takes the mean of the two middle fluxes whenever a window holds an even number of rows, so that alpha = 3.6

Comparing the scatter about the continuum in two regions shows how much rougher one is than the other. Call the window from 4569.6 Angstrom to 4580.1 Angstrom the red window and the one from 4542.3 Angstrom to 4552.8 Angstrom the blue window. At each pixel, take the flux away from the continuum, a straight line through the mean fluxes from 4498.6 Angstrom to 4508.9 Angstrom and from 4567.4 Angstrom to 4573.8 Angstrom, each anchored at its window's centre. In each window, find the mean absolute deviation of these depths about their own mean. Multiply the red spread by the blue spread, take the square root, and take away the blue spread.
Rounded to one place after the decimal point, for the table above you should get 0.4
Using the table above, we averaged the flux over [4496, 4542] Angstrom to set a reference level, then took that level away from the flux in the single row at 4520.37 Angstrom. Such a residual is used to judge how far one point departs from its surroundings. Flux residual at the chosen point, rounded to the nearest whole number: 0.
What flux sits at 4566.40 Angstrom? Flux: 266.7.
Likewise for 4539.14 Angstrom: 271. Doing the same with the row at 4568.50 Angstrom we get 271.3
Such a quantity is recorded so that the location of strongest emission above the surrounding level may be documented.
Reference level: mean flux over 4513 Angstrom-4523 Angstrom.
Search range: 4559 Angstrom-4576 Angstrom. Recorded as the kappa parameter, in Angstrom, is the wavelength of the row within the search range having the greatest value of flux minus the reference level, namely 4560.09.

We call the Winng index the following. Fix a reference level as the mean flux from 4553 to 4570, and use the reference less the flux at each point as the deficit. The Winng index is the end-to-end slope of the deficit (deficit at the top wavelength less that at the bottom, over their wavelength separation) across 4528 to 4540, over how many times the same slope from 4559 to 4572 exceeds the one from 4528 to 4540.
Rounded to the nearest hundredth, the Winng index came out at 0.71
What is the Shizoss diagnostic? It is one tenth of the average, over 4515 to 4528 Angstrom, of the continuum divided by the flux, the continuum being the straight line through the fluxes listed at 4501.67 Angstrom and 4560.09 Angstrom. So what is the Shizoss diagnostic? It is 0.101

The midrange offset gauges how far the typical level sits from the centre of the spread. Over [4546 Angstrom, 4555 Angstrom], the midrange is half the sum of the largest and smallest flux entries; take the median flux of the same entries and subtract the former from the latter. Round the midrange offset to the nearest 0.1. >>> 3.8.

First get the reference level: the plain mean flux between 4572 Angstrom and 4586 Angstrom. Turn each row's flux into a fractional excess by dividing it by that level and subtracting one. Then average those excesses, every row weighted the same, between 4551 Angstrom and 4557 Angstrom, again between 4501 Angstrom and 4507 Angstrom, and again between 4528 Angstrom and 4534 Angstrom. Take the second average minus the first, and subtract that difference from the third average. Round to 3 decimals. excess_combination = -0.008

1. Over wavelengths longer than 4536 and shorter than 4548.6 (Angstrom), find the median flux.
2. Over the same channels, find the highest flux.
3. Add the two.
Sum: 539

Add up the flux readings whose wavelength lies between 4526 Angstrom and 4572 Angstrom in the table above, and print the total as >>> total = 5903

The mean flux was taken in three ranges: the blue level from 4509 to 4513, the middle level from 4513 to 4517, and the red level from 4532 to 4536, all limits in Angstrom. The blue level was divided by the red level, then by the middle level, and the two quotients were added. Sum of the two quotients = 2.03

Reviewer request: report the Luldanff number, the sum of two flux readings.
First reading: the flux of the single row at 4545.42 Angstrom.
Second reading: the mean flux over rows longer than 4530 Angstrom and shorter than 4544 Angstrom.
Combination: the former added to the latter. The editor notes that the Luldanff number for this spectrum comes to 533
